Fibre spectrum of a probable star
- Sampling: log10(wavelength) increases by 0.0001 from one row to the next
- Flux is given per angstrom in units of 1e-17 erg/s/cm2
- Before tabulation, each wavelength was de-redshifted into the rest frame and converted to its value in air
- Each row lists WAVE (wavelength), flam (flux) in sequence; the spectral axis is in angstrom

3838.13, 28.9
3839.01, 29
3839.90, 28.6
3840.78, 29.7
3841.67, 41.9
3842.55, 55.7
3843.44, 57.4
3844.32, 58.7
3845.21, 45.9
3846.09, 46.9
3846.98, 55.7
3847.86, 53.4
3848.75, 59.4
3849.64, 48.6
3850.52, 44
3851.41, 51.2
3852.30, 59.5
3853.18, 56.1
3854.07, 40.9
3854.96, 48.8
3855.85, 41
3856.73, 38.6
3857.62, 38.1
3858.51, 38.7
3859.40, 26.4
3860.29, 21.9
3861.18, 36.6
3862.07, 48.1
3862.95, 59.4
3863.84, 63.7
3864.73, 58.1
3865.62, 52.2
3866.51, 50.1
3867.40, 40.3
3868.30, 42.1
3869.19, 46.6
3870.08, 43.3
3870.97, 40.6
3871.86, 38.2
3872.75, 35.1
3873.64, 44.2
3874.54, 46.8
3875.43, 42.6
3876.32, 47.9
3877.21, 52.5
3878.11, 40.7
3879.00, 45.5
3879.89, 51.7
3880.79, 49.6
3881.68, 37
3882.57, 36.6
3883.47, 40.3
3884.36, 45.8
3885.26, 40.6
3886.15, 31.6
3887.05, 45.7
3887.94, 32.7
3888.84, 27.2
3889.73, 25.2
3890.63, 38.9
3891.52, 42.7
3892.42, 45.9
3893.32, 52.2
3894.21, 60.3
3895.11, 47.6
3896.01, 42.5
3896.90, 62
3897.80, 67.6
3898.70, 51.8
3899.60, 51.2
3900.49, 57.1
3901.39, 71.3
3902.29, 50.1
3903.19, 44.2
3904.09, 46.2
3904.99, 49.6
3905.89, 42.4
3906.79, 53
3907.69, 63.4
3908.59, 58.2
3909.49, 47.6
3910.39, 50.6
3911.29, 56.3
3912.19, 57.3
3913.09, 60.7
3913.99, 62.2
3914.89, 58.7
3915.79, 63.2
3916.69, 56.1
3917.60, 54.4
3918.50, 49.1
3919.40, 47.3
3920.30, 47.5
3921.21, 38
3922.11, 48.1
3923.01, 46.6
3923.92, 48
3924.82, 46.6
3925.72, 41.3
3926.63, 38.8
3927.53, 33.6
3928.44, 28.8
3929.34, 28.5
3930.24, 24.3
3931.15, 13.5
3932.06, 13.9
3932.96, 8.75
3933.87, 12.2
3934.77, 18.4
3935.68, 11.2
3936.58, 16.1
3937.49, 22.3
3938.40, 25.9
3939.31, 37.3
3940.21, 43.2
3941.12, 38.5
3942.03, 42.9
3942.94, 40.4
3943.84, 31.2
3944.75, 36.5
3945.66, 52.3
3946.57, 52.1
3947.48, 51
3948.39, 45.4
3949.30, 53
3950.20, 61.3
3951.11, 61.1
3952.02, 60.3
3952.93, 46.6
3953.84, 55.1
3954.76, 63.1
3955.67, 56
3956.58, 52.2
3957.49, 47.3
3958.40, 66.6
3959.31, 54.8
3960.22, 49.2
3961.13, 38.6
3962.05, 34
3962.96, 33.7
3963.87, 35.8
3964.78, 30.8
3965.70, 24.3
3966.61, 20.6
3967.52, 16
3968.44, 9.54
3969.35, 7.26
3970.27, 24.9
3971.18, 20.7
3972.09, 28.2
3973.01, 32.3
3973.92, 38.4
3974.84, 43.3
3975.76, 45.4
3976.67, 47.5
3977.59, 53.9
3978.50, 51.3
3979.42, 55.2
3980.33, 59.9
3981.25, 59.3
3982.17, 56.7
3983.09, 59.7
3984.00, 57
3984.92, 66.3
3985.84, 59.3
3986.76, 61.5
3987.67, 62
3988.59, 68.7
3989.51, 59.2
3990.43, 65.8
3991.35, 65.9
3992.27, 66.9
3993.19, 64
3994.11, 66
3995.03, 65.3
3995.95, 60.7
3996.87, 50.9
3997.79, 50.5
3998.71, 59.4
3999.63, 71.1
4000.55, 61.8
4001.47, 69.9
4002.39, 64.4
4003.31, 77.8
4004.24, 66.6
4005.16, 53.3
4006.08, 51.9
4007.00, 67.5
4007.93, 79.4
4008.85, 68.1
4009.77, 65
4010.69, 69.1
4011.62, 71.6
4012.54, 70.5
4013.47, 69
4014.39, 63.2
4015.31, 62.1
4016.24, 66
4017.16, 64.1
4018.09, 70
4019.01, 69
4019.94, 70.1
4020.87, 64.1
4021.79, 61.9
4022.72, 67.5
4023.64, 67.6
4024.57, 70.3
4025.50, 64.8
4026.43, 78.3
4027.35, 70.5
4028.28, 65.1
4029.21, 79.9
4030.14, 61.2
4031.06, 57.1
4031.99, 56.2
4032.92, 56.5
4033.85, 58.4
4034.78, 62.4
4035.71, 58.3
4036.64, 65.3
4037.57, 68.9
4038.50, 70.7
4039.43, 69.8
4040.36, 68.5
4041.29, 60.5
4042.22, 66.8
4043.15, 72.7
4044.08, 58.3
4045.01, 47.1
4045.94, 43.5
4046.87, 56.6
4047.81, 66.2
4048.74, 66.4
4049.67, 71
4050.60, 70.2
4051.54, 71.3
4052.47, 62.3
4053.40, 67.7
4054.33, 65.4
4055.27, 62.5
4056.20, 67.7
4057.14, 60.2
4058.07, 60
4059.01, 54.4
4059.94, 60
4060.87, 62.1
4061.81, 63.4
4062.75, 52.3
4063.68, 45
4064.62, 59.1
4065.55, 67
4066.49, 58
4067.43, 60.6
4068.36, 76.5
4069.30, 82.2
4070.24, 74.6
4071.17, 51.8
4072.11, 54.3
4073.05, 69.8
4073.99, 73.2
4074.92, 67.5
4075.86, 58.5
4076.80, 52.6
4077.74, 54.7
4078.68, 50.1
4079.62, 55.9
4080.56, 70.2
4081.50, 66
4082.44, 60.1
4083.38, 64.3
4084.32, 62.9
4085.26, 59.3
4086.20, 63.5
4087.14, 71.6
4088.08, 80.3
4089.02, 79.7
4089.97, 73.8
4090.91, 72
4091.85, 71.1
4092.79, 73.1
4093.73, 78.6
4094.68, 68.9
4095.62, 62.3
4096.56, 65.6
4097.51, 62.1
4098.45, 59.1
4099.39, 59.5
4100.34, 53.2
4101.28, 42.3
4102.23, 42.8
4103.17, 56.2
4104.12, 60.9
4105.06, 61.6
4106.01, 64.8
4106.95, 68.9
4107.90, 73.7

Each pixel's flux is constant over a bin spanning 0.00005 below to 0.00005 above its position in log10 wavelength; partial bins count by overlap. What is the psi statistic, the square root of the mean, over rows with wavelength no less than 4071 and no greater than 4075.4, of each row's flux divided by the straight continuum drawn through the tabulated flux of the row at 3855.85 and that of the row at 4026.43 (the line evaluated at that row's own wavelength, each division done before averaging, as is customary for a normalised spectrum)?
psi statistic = 0.85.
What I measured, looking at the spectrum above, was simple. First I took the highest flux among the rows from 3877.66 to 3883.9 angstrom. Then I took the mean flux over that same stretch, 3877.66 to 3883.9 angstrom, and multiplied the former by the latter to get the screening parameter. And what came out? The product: 2226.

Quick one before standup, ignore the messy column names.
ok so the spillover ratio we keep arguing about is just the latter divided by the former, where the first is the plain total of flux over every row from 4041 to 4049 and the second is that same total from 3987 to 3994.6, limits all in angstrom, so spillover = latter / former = 1.0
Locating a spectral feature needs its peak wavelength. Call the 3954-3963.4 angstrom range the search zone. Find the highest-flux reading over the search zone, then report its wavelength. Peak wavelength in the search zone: 3958.40 angstrom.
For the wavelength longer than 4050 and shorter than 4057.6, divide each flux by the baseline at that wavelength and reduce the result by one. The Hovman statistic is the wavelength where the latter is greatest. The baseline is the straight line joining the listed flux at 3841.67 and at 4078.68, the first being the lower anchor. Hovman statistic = 4051.54 angstrom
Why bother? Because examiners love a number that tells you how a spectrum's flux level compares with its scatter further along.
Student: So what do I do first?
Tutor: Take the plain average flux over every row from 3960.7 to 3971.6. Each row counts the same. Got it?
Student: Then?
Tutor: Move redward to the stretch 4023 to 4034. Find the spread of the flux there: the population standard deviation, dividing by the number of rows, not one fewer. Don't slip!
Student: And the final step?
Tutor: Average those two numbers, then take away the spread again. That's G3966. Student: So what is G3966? 8.4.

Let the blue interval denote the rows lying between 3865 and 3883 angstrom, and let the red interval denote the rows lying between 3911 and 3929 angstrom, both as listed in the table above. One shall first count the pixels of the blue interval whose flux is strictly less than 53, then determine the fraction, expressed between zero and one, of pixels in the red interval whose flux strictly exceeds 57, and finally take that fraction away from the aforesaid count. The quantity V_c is 20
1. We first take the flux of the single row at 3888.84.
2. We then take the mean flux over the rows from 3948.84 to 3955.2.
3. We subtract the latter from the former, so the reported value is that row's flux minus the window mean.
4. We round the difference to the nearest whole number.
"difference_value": -30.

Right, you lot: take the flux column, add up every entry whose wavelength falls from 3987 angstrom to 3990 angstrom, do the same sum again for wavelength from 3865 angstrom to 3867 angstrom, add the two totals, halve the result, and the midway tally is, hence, 146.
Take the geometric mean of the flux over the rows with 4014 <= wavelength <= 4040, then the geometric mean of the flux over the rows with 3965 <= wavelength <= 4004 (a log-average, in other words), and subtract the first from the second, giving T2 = -19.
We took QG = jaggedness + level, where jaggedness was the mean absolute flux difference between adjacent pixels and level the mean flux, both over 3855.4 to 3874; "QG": 49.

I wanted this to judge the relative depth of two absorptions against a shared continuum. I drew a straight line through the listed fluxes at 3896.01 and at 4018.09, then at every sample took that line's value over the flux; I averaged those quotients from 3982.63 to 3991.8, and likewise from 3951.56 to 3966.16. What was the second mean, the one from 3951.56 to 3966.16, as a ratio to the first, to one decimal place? 1.3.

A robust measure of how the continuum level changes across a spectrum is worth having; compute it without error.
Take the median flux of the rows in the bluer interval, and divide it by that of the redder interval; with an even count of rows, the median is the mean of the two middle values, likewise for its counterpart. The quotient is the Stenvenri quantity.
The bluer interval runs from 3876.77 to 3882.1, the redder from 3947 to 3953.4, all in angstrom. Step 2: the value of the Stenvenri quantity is 0.90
